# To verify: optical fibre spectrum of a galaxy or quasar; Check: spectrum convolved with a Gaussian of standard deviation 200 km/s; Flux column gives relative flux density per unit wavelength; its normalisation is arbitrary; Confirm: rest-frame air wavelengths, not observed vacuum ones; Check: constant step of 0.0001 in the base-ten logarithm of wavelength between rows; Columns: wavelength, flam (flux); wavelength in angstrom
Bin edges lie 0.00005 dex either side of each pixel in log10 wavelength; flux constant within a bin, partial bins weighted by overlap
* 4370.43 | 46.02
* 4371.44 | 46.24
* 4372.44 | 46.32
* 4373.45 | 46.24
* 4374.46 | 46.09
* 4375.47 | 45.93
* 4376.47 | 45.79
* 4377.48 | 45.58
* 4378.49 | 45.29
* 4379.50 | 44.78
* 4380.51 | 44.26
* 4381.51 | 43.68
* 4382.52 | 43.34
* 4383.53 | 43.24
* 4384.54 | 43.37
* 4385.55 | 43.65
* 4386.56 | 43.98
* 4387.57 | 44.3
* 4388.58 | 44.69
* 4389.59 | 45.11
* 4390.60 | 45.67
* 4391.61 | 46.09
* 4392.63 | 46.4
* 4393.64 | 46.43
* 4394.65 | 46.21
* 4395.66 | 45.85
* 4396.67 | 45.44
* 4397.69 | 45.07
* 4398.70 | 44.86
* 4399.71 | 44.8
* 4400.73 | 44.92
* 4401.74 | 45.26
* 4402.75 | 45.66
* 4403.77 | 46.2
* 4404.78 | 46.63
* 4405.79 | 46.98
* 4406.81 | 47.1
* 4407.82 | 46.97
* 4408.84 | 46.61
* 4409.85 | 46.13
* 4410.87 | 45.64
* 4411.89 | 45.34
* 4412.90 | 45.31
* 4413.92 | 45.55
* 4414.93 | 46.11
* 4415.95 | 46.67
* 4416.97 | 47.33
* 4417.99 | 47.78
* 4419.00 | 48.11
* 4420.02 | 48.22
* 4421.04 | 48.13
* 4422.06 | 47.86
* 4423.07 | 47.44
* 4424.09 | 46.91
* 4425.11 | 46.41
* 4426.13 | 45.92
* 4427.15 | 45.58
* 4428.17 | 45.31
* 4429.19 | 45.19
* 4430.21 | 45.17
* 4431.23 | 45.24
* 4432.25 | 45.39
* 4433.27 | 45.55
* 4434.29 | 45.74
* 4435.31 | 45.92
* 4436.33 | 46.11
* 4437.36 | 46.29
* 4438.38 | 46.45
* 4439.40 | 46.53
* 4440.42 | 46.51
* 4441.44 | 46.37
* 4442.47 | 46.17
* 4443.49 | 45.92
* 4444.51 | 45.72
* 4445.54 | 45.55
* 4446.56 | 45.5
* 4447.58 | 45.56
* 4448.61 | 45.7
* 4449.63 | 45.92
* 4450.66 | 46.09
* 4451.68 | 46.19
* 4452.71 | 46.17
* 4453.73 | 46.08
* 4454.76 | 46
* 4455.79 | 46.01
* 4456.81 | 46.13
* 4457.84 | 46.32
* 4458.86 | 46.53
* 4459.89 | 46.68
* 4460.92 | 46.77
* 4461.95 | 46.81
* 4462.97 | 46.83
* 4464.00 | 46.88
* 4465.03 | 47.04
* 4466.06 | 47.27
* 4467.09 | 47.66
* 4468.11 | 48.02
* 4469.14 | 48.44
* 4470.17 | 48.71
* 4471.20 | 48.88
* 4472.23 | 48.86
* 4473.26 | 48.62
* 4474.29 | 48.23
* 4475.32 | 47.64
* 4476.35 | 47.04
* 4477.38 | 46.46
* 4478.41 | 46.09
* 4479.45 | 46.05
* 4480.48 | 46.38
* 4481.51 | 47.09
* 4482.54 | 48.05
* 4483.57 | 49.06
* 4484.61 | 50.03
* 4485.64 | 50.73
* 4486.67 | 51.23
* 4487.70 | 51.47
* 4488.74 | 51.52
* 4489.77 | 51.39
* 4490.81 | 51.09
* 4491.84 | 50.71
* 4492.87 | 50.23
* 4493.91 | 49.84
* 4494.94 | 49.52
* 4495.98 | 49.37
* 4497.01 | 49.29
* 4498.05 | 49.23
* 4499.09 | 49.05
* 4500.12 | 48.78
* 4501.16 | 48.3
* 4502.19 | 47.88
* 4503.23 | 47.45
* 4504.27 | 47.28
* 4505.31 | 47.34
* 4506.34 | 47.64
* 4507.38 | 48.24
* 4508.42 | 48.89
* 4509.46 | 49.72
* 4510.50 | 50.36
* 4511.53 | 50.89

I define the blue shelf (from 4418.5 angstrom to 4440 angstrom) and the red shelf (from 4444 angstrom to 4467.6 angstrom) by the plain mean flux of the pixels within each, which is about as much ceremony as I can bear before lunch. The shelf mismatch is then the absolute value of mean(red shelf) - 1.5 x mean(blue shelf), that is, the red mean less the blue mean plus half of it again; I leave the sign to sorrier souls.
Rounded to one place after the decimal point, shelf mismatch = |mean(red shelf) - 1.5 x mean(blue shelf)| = 23.2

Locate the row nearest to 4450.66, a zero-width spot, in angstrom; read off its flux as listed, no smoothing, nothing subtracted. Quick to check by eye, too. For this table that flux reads 46.09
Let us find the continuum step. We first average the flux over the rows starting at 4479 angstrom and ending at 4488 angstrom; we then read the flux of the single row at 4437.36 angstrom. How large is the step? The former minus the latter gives 2.6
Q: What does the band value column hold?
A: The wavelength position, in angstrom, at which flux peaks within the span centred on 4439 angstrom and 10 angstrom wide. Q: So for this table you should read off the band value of 4439.40 angstrom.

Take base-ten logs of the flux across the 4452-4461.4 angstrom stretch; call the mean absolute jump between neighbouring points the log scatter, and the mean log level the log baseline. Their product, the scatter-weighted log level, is 0.0018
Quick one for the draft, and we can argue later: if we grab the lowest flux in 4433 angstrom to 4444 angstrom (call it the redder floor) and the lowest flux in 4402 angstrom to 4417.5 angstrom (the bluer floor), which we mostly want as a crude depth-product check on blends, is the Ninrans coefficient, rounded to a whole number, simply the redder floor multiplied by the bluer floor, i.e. 2064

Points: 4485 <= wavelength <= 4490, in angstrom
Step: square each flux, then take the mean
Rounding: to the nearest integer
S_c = 2628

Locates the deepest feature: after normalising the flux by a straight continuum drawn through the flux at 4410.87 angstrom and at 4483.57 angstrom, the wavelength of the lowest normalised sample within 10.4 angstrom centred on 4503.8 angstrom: 4504.27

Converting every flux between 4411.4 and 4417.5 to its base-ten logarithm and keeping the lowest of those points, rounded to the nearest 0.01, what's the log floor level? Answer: 1.66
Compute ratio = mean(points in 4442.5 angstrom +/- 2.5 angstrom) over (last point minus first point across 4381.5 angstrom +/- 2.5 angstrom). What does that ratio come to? -30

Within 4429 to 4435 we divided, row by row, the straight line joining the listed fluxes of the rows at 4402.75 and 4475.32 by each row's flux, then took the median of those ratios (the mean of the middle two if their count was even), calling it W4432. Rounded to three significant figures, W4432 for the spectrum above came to 1.03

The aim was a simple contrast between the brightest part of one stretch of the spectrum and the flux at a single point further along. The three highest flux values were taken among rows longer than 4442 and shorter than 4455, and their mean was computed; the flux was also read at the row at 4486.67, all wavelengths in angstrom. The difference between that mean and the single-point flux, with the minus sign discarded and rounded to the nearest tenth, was 5.1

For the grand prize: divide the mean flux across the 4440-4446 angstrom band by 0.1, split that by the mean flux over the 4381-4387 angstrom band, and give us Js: 10.6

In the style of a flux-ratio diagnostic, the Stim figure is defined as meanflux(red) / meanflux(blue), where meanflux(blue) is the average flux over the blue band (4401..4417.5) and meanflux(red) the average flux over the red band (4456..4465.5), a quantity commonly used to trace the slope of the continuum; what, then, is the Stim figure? 1.010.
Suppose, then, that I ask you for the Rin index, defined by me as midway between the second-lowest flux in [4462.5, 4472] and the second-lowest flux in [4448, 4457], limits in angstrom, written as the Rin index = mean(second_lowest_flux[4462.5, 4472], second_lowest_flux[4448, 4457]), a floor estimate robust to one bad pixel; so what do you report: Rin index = 46.4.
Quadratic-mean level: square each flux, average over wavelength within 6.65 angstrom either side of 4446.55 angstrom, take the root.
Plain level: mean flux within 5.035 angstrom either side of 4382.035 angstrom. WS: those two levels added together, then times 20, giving 1801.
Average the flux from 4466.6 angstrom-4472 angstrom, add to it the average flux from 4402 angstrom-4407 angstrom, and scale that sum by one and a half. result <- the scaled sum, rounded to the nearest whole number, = 142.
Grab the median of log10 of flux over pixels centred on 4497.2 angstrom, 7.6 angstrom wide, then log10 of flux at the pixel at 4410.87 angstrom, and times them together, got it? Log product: 2.81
